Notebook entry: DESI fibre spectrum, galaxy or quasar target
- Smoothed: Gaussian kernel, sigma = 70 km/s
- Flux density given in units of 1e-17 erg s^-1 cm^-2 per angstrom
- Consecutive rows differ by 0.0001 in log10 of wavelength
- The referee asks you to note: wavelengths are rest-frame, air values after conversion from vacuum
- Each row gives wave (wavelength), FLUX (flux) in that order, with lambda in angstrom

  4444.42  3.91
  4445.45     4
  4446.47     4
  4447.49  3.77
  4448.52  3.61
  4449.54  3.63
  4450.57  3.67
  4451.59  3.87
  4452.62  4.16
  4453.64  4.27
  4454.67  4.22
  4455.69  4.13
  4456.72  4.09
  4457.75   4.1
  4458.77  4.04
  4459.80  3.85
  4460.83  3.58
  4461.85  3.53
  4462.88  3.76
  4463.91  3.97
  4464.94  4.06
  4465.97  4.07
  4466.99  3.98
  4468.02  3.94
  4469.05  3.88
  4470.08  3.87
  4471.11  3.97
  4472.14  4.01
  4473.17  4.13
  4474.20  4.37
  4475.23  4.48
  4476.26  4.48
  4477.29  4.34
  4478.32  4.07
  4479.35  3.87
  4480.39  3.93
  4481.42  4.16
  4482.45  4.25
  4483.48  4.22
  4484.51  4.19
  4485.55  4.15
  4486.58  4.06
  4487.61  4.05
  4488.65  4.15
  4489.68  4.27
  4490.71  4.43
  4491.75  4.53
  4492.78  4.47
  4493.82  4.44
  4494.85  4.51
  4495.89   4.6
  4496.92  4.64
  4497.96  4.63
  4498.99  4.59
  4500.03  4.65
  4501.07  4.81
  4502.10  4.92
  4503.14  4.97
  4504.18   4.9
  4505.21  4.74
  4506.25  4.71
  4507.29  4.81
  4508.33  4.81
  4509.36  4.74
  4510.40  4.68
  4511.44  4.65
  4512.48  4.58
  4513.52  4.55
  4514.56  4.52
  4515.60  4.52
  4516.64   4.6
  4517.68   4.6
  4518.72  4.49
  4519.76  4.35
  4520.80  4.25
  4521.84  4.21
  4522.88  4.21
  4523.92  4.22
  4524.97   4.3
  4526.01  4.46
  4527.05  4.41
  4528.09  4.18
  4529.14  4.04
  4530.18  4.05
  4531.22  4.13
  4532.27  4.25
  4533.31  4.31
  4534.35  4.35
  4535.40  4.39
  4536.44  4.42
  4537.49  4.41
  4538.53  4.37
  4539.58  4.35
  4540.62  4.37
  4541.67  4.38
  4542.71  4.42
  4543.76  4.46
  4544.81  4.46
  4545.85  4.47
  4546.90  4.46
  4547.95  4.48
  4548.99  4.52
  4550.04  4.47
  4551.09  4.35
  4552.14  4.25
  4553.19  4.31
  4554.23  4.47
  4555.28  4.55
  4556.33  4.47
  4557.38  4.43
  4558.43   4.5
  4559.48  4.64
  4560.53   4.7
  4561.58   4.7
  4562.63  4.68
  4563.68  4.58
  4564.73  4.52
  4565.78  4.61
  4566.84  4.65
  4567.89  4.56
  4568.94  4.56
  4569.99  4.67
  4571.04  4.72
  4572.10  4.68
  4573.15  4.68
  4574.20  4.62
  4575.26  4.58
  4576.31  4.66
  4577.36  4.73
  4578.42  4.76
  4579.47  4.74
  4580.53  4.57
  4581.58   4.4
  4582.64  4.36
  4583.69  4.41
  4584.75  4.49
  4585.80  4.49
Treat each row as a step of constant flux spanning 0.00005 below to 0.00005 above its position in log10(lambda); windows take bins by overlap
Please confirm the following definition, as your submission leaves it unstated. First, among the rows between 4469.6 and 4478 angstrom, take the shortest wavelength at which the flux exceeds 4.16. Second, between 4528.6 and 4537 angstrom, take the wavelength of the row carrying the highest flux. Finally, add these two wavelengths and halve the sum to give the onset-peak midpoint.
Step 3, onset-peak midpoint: 4505.3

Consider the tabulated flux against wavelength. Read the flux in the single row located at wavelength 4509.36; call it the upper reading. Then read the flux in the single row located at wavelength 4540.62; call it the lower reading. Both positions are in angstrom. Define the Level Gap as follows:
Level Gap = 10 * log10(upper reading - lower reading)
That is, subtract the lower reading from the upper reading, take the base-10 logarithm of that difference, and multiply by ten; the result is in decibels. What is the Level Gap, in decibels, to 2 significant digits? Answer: -4.3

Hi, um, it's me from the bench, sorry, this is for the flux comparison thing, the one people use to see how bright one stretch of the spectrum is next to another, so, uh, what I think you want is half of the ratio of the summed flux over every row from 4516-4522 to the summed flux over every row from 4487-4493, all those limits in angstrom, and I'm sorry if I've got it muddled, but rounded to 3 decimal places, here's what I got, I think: 0.512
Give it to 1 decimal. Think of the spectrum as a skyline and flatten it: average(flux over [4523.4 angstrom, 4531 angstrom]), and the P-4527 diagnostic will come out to 4.2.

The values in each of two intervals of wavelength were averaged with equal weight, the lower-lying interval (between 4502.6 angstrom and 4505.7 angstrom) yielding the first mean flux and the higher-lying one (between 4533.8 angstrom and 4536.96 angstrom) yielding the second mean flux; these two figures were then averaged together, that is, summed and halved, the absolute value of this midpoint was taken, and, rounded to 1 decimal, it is 4.6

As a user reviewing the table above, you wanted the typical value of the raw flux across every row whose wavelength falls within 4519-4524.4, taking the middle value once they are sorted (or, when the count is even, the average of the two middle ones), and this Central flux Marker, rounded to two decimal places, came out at 4.22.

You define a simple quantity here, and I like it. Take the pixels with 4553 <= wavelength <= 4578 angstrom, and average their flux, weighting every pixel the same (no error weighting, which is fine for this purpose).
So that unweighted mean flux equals 4.6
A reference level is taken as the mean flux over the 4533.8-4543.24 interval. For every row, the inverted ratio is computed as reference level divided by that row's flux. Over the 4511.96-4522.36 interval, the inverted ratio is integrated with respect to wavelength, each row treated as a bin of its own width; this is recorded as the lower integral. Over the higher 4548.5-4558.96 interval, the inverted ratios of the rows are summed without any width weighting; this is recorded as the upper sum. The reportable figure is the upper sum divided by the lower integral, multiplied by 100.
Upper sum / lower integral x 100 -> 96.8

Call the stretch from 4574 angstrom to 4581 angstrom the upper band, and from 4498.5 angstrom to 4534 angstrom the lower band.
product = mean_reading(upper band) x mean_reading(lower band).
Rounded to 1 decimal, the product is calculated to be 21.0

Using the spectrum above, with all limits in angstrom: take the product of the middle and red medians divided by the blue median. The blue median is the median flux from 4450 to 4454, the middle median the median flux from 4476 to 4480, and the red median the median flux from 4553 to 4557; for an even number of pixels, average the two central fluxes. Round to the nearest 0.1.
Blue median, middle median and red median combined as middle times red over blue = 4.7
